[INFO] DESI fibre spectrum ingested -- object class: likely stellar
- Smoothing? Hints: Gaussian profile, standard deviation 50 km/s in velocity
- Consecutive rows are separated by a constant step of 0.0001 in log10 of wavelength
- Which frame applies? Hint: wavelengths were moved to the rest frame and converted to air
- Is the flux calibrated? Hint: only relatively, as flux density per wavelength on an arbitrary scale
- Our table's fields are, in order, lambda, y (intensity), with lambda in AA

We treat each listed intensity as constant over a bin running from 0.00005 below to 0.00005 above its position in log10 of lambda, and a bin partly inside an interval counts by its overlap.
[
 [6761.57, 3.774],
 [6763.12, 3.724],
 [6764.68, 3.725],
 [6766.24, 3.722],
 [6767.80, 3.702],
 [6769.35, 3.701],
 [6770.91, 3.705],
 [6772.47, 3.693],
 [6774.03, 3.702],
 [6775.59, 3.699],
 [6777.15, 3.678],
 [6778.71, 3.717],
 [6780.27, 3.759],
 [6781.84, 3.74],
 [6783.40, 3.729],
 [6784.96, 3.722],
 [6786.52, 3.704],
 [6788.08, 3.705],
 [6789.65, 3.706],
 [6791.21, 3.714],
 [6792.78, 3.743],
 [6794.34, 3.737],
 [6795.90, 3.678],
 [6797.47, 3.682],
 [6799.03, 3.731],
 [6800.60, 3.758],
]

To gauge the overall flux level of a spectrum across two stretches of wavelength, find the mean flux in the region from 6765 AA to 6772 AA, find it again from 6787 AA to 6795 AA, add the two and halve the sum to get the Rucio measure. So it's 3.714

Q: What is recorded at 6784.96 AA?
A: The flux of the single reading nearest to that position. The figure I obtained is 3.722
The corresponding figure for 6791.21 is 3.714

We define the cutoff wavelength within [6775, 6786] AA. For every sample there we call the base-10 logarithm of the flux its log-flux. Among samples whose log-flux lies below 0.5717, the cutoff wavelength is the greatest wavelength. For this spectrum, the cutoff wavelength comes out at 6784.96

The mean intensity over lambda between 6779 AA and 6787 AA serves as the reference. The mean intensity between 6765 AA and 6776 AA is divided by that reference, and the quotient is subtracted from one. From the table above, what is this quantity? 0.007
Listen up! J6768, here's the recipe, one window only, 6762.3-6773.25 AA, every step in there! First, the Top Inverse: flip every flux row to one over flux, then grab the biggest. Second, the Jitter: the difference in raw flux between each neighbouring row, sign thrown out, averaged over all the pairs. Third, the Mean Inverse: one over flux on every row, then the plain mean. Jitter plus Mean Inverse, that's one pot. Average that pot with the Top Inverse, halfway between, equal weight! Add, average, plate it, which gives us 0.274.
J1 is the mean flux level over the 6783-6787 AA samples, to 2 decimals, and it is 3.72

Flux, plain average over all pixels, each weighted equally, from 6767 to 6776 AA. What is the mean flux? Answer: 3.70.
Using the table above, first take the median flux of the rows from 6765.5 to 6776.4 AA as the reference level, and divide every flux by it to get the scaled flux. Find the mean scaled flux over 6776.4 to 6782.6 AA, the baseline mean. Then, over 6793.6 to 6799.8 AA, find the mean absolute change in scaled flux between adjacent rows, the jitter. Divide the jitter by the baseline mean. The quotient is 0.010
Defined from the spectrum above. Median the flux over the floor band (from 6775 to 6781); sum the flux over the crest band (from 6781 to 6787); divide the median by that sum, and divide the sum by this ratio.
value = 59.8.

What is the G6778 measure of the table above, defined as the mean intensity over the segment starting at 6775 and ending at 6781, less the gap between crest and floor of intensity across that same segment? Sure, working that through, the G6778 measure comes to 3.63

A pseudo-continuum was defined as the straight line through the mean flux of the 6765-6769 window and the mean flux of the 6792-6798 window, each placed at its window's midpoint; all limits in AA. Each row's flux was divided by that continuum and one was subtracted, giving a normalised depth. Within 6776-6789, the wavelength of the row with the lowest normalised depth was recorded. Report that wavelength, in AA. 6777.15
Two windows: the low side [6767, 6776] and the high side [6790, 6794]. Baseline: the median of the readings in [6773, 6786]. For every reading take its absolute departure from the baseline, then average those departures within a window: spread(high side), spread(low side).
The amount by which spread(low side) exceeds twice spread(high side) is -0.010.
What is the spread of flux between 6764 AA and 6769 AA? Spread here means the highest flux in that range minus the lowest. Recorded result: 0.023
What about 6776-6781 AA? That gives 0.081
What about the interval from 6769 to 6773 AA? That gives 0.012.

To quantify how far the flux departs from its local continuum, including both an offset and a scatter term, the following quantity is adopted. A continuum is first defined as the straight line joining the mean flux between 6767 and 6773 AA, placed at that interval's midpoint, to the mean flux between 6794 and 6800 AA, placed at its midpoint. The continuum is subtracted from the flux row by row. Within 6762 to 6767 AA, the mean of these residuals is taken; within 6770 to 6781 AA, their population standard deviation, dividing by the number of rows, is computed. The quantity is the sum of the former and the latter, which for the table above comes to 0.048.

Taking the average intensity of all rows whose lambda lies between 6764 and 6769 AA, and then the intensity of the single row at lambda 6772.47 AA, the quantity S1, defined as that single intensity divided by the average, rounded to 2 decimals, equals 0.99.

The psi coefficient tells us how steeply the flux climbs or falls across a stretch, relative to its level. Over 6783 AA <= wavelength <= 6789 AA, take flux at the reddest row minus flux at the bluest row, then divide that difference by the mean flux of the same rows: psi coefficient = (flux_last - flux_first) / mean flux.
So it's -0.0065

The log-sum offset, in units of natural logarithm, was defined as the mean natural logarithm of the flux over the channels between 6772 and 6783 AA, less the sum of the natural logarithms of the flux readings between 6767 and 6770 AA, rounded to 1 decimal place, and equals -1.3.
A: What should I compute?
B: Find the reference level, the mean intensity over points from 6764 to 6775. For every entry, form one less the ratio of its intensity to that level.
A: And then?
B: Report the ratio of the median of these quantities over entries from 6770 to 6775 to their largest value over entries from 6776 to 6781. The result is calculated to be 0.2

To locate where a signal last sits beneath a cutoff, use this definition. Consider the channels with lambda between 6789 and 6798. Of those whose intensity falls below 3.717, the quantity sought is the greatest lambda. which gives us 6797.47 AA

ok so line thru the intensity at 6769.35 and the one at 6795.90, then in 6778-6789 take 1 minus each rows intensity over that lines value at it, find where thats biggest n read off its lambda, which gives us 6786.52 AA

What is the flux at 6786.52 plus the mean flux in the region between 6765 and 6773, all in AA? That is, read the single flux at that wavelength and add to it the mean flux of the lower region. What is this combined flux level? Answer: 7.41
